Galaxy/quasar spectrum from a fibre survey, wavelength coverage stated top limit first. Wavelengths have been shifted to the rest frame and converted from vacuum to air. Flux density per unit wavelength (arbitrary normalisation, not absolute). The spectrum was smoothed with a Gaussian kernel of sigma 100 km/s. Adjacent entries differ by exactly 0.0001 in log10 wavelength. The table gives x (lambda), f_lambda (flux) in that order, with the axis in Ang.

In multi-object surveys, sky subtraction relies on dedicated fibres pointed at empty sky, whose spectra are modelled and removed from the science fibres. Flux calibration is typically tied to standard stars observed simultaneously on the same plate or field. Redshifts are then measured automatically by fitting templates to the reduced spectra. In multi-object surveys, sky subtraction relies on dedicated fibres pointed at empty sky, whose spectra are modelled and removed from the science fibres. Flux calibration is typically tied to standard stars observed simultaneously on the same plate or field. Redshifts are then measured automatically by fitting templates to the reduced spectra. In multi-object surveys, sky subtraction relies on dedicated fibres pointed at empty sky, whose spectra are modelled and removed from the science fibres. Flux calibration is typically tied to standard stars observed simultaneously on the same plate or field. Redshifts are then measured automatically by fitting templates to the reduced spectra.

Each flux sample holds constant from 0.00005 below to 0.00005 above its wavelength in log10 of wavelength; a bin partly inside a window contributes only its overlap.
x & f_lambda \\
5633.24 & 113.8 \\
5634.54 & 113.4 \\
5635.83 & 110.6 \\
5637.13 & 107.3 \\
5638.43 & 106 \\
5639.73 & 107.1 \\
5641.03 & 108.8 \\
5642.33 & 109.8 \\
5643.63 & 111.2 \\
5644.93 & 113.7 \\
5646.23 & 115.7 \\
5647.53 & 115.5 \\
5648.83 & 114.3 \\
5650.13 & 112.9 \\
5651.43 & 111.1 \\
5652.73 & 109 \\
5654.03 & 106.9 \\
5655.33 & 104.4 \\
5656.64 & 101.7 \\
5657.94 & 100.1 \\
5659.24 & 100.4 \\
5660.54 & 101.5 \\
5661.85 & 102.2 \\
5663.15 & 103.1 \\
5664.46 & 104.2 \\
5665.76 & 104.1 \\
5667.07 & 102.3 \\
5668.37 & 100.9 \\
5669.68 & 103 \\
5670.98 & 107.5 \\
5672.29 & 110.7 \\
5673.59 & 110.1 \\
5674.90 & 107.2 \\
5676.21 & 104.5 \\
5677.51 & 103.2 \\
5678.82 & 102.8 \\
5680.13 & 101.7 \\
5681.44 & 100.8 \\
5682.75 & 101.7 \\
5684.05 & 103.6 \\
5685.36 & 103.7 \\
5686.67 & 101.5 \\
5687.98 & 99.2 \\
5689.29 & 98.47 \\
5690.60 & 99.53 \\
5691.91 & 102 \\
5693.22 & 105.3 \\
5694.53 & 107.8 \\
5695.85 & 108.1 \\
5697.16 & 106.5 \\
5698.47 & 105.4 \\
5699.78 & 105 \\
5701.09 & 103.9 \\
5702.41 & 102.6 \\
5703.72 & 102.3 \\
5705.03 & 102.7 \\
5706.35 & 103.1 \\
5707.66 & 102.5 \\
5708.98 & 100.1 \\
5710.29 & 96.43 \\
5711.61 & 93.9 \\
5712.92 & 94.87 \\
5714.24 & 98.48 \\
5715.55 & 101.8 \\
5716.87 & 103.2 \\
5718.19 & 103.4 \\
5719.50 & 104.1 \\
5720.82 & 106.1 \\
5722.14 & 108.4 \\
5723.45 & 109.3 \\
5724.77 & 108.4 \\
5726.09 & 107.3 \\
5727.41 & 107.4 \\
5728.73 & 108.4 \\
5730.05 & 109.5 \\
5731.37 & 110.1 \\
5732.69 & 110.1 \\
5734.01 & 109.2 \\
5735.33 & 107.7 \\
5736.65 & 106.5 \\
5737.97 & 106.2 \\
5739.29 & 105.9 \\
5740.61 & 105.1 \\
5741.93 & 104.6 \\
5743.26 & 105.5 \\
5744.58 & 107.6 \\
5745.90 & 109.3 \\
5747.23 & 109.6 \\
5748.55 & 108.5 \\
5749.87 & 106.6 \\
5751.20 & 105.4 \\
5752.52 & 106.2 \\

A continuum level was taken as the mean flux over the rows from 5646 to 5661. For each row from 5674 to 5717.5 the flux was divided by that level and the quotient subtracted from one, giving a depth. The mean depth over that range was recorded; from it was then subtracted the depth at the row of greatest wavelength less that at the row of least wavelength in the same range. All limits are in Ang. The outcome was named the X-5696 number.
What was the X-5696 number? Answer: 0.01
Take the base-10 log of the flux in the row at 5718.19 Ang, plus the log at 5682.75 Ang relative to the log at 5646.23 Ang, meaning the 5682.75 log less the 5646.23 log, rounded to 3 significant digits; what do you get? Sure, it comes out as 1.96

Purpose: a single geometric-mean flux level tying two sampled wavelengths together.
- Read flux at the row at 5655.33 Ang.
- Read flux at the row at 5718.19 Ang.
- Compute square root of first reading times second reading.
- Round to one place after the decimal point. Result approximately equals 103.9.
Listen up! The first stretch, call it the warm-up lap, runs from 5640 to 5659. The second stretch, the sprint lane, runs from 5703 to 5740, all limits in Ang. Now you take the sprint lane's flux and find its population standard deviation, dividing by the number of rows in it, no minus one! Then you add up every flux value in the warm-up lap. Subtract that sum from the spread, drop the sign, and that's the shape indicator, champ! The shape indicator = 1531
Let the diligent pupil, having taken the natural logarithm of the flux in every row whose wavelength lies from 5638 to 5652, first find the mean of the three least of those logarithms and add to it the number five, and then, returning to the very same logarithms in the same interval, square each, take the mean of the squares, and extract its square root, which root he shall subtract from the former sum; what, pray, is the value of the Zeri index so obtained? 4.96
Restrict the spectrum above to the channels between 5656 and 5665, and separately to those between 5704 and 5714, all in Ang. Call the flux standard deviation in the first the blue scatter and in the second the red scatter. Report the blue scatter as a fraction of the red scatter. 0.37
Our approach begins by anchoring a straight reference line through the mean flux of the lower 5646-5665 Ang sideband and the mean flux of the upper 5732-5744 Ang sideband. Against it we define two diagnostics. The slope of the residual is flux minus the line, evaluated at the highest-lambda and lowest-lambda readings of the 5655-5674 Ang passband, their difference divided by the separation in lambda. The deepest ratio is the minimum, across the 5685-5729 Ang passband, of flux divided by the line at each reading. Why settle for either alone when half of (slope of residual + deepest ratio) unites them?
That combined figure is 0.60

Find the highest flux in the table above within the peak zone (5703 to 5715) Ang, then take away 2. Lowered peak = 101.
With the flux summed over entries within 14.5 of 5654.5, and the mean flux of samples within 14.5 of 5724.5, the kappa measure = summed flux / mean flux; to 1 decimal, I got 22.4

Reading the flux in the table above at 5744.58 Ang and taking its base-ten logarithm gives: 2.03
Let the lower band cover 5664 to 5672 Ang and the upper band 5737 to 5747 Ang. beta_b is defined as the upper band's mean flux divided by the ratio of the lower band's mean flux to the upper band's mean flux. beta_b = 109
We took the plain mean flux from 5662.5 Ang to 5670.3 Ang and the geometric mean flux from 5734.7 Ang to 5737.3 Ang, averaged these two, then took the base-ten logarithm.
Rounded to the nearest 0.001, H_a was 2.021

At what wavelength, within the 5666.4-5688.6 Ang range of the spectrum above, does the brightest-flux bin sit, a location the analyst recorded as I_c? 5672.29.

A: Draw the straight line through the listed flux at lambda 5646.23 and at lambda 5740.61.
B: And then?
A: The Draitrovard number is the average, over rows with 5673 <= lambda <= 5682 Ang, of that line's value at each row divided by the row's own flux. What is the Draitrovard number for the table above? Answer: 1.08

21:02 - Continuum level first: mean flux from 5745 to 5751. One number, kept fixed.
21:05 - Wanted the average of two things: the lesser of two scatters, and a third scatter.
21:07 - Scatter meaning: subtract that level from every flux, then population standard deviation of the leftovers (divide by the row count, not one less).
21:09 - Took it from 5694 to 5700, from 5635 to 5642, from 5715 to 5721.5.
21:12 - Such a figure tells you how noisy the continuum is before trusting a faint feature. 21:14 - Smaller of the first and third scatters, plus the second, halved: 1.4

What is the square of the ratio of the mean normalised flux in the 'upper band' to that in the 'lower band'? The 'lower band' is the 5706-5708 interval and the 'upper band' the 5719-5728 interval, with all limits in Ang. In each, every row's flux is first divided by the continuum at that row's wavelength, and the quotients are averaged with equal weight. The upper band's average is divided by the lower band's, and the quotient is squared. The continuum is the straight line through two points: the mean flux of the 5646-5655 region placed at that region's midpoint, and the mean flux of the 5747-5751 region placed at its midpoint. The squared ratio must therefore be 1.10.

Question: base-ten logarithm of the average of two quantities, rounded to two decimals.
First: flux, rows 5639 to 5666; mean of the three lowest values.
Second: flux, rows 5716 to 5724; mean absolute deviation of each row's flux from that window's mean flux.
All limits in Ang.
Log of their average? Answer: 1.71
